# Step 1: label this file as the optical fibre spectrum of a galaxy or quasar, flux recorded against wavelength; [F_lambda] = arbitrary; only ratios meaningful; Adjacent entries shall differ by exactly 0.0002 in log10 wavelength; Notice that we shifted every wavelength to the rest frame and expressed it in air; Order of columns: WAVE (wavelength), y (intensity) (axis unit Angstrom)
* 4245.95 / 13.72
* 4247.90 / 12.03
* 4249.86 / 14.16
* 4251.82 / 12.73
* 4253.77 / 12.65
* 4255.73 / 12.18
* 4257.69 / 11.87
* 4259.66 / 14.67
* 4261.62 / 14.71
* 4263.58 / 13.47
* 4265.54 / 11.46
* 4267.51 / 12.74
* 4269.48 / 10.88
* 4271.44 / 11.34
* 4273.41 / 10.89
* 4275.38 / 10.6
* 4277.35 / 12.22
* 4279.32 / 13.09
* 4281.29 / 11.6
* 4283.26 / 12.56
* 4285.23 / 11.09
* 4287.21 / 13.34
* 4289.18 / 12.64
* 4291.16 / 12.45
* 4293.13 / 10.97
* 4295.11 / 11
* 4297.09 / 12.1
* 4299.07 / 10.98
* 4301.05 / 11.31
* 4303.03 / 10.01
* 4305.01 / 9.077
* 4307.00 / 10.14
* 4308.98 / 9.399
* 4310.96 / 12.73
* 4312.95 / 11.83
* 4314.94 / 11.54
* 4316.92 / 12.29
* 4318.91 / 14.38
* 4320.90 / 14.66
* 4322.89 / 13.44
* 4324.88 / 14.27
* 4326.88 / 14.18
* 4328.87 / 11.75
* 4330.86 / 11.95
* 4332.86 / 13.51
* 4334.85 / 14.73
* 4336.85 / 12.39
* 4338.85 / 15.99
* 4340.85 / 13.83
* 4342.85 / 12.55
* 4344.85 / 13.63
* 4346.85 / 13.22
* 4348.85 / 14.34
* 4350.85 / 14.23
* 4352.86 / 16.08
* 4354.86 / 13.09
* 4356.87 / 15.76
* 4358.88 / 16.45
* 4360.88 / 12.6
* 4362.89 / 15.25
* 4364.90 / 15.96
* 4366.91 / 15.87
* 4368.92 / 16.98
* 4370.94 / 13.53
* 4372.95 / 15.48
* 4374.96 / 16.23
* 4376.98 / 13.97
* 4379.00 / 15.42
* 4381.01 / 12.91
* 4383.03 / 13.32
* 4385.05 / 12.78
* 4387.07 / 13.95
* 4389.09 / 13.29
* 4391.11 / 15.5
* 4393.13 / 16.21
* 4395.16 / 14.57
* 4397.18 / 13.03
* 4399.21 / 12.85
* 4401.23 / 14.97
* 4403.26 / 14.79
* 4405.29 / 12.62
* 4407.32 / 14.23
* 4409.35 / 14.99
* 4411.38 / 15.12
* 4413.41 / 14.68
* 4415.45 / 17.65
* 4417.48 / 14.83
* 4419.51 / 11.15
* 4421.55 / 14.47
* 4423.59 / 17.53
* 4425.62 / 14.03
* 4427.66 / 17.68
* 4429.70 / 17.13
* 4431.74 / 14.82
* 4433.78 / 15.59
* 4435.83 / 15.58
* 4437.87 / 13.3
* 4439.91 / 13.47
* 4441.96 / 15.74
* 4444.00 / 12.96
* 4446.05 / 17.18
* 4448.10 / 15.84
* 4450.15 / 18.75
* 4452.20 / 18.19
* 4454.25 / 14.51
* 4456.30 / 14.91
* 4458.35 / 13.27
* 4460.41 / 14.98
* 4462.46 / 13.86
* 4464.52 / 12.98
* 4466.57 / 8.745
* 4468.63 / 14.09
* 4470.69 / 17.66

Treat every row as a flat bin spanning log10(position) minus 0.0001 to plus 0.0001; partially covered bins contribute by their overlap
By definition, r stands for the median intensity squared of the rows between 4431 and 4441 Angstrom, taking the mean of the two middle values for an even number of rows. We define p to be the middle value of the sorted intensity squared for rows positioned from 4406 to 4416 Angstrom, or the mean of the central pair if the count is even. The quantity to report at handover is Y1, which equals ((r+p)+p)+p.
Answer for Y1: 894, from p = 225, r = 220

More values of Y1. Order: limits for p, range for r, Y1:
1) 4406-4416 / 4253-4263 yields 834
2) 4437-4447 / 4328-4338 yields 698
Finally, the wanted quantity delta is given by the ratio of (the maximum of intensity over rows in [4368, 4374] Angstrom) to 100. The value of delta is 0.170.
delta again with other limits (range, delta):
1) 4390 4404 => 0.162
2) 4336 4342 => 0.160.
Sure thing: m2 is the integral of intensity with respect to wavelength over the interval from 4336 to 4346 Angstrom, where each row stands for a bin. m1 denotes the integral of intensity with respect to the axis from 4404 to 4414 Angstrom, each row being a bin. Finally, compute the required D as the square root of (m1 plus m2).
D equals 16.7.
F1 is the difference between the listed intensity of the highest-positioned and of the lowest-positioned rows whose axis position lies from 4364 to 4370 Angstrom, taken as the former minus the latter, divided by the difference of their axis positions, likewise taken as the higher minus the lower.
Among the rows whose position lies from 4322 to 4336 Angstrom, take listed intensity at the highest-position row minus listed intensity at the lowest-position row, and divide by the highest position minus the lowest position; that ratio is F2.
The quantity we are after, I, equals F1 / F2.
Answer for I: 2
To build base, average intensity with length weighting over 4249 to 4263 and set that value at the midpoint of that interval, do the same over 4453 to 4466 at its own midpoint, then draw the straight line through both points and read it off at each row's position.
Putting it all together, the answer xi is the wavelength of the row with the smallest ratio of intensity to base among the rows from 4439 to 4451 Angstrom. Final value 4444.00 Angstrom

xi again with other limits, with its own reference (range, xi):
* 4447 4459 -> 4458.35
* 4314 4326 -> 4314.94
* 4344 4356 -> 4354.86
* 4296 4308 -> 4305.01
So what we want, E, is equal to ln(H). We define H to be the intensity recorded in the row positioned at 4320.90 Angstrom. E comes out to 2.69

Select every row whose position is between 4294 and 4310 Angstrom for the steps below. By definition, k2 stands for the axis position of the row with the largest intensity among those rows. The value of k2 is 4297.09 Angstrom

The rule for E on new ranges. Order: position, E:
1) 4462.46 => 2.63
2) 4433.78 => 2.75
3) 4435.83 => 2.75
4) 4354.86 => 2.57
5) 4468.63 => 2.65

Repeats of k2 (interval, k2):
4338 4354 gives 4352.86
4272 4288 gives 4287.21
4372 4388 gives 4374.96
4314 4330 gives 4320.90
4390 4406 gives 4393.13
